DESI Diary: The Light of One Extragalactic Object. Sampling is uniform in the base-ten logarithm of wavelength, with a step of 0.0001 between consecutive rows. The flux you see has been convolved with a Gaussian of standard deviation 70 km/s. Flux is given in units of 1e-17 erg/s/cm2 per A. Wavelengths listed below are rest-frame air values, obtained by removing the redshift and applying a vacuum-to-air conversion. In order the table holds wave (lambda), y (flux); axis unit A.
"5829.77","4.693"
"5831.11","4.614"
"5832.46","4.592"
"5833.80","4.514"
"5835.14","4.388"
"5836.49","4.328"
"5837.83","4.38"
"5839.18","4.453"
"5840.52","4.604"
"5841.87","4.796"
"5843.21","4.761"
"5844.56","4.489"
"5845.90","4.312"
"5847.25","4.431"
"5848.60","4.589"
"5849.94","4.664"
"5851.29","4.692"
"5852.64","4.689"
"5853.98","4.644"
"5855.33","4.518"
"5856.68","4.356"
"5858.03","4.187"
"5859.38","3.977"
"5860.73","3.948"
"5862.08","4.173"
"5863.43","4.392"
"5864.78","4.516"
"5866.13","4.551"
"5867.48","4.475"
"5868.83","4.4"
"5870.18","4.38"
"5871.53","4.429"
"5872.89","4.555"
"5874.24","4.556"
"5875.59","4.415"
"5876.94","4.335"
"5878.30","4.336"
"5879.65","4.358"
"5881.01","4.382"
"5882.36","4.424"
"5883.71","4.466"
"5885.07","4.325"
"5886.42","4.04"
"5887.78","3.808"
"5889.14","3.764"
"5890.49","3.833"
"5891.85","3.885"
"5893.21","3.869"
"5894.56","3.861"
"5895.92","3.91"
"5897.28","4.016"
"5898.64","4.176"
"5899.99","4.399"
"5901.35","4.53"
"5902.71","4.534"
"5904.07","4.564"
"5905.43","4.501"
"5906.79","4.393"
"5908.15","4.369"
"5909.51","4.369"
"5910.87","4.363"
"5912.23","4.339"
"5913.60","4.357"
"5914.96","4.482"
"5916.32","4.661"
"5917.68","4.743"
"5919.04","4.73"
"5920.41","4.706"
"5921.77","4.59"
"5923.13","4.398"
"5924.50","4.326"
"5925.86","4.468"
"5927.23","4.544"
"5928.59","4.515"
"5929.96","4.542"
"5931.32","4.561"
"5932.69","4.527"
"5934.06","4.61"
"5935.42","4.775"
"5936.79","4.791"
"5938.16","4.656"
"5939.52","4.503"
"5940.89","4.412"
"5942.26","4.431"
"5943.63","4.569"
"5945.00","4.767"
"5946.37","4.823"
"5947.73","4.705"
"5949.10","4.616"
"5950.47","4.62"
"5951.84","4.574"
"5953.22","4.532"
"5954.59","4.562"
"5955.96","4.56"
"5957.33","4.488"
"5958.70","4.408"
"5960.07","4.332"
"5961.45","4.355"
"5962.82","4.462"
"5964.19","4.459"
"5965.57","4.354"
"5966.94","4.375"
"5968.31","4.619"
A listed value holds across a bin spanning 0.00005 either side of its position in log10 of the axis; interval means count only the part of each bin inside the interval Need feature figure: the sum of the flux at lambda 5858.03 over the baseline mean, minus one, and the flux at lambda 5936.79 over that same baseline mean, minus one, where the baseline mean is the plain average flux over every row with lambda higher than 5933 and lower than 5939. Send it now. -0.09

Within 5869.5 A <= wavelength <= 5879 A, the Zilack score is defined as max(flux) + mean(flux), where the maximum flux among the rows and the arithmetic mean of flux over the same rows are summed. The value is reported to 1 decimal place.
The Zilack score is 9.0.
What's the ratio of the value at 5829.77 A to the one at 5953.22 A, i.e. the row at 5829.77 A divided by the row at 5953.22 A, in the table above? 1.04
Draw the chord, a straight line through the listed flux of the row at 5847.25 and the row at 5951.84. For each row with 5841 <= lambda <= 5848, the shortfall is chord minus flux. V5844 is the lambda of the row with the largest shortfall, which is 5845.90 A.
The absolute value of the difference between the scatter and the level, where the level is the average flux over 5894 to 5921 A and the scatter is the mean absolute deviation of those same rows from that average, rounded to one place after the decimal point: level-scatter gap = 4.2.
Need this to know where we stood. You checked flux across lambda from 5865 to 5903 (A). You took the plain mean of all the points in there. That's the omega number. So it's 4.25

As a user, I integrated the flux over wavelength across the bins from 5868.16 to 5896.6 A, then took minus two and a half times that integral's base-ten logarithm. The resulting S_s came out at -5.19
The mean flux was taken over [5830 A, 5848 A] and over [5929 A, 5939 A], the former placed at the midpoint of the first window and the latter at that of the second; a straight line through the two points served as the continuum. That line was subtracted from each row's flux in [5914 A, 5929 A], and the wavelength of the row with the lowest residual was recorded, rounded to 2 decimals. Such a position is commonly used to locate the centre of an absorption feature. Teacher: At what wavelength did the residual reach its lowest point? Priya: 5924.50 A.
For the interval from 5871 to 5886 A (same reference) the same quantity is 5885.07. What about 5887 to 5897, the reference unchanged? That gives 5889.14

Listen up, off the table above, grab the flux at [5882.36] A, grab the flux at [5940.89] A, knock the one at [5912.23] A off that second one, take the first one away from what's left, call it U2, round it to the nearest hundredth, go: -4.35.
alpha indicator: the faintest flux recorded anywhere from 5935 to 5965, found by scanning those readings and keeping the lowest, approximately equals 4.332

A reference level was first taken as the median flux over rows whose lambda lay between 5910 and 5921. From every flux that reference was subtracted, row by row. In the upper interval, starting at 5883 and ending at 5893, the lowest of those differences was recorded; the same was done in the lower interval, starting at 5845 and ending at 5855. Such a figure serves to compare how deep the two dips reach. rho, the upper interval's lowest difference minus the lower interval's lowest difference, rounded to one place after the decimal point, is -0.5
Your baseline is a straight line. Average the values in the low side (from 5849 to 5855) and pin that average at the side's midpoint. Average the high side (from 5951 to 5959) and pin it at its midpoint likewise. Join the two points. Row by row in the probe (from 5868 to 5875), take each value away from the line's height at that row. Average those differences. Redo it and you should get 0.2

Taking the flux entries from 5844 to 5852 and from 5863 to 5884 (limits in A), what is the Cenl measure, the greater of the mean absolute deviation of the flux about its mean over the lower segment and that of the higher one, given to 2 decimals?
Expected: 0.12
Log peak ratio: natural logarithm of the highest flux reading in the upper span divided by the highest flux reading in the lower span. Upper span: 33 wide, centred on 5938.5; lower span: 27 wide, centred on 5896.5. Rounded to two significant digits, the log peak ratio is 0.055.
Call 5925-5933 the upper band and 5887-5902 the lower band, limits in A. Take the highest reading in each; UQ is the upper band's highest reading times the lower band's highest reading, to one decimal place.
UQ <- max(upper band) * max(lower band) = 20.7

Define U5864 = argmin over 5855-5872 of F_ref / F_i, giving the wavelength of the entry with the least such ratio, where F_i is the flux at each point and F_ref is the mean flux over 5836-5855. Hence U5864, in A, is 5866.13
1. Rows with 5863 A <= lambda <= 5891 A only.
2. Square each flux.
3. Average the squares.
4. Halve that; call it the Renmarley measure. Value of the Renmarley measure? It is 9.4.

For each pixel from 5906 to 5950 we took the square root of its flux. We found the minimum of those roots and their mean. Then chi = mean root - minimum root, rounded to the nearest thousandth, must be 0.053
